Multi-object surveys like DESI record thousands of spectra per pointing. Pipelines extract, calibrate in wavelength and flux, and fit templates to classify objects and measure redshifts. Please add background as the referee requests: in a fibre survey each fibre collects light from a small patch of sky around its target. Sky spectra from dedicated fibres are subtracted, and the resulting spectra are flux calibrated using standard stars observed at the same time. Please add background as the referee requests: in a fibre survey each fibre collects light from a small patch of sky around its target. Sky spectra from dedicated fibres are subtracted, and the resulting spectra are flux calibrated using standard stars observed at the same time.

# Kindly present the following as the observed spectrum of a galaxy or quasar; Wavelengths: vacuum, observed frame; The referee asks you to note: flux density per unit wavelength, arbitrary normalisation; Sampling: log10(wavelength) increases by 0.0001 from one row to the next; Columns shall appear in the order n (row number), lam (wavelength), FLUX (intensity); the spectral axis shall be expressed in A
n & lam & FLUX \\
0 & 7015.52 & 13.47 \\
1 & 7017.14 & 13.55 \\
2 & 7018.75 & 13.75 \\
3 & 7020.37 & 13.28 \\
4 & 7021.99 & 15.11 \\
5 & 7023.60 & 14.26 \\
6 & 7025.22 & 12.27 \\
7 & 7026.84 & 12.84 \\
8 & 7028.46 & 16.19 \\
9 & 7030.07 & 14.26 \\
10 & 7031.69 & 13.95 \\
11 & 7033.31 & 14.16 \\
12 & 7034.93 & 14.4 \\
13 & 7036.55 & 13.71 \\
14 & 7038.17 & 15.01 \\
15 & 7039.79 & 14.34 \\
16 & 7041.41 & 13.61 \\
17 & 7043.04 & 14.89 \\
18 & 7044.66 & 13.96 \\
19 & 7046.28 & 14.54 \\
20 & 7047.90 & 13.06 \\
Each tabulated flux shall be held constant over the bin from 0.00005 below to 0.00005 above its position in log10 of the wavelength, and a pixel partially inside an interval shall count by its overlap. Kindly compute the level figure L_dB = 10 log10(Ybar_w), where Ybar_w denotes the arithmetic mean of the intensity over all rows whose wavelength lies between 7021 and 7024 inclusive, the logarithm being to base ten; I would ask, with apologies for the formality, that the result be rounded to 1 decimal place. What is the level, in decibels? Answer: 11.7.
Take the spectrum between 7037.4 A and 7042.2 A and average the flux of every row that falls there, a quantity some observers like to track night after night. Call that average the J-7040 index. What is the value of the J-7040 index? 14.3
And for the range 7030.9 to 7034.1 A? 14.1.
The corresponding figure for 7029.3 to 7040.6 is 14.3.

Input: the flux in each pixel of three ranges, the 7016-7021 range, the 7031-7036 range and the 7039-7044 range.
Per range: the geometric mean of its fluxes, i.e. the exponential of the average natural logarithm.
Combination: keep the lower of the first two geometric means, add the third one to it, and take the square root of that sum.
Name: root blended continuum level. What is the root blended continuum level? 5.27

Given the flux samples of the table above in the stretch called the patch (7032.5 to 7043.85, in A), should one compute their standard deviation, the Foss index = 0.5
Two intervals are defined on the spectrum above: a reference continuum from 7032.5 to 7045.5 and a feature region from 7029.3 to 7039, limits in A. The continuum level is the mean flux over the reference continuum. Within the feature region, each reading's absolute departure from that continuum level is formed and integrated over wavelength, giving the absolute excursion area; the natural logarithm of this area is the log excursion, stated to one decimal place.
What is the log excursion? 1.1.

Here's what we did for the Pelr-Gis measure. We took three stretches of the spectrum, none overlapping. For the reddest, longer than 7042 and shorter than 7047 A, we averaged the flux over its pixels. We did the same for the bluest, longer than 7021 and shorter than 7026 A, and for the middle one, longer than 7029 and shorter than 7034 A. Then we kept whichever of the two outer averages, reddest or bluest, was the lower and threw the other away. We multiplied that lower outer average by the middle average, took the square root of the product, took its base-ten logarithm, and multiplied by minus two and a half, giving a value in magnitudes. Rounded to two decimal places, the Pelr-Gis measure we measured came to -2.87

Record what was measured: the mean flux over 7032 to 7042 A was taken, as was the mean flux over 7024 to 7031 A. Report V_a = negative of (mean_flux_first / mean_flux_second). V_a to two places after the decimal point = -1.02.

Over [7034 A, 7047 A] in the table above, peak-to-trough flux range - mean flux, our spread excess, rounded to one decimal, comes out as -12.9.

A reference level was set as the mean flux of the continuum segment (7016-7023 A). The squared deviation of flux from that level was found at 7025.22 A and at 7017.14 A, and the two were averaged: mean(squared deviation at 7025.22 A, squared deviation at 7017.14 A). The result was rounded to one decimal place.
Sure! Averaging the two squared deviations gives 1.4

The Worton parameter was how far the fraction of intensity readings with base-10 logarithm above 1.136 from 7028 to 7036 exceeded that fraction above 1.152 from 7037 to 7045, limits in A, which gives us 0.4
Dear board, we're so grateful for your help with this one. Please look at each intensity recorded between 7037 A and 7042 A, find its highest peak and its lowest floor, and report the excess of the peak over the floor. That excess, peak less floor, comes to 1.40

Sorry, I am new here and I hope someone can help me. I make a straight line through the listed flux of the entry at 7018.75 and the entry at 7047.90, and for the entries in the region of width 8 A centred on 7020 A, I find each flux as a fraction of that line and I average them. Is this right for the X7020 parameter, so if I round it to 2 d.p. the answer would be 1.02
